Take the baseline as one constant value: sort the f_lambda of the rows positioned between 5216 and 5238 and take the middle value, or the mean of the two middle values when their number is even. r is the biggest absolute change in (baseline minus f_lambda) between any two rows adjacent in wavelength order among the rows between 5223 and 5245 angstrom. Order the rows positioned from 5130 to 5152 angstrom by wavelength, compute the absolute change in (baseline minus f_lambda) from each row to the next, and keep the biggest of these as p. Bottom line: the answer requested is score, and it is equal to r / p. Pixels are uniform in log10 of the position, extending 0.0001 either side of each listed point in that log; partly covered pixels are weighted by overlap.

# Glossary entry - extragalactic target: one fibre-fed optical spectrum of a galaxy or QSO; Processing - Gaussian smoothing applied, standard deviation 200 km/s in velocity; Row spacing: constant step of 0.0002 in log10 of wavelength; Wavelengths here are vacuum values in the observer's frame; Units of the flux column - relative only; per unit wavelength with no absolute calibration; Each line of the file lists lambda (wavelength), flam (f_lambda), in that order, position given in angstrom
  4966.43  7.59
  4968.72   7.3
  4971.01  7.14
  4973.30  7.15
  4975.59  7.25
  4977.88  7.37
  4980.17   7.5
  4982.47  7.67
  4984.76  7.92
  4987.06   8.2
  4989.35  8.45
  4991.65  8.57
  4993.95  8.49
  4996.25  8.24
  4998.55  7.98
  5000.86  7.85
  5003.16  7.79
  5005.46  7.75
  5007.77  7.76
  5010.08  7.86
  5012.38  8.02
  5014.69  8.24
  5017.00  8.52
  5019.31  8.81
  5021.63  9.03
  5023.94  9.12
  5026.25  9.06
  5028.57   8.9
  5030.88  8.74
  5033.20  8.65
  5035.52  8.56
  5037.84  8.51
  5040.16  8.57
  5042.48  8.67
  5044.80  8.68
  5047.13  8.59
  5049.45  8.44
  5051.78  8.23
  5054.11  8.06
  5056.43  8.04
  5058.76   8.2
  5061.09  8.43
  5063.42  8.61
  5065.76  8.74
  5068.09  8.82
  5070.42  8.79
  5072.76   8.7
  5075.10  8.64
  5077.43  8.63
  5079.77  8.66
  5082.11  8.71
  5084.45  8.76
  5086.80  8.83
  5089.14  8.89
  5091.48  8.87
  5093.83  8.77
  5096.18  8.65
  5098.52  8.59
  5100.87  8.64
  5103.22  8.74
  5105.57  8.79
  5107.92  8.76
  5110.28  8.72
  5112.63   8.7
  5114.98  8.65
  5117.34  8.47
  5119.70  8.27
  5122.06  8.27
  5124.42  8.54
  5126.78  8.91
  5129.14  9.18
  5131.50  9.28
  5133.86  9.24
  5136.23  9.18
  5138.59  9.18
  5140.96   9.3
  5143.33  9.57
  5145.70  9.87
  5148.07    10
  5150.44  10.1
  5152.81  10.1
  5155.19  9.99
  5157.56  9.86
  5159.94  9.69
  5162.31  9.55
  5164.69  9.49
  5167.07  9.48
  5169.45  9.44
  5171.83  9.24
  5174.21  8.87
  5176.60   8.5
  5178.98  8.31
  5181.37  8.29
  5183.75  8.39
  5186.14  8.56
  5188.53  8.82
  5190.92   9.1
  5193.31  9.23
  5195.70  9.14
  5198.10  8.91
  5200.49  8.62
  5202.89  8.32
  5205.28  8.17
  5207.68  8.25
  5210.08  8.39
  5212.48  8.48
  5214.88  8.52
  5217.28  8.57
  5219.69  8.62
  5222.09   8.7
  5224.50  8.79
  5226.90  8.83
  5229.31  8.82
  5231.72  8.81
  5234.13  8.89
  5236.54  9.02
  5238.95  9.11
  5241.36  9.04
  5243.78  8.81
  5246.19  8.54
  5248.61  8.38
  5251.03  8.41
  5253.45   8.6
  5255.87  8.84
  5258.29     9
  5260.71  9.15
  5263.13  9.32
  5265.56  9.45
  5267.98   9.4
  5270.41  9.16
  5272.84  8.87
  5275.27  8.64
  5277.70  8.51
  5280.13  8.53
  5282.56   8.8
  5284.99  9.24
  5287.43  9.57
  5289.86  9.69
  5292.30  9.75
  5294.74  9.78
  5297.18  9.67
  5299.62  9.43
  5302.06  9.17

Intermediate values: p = 0.30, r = 0.23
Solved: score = 0.8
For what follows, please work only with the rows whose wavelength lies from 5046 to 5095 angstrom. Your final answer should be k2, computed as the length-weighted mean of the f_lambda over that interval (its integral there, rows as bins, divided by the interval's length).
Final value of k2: 8.59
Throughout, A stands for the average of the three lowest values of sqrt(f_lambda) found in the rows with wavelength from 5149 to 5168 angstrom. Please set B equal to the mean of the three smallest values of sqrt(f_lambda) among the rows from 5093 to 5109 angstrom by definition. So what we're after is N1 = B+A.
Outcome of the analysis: 6.02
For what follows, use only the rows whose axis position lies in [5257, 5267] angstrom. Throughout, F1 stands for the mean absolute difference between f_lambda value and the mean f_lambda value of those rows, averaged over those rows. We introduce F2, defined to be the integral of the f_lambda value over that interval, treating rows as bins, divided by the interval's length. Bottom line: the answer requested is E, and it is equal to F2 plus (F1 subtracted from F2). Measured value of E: 18.3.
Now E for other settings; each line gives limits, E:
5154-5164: 19.4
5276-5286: 17.3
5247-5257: 16.9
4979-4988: 15.4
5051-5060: 16.2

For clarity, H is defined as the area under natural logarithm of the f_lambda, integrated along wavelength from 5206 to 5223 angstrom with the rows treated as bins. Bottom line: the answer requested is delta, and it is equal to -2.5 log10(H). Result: -3.90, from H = 36.4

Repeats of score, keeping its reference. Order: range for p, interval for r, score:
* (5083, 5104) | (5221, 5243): 1.1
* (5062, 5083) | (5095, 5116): 0.8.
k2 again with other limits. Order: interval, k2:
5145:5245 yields 8.99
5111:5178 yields 9.24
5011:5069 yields 8.57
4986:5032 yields 8.37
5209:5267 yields 8.80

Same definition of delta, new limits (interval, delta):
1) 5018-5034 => -3.86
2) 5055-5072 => -3.90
